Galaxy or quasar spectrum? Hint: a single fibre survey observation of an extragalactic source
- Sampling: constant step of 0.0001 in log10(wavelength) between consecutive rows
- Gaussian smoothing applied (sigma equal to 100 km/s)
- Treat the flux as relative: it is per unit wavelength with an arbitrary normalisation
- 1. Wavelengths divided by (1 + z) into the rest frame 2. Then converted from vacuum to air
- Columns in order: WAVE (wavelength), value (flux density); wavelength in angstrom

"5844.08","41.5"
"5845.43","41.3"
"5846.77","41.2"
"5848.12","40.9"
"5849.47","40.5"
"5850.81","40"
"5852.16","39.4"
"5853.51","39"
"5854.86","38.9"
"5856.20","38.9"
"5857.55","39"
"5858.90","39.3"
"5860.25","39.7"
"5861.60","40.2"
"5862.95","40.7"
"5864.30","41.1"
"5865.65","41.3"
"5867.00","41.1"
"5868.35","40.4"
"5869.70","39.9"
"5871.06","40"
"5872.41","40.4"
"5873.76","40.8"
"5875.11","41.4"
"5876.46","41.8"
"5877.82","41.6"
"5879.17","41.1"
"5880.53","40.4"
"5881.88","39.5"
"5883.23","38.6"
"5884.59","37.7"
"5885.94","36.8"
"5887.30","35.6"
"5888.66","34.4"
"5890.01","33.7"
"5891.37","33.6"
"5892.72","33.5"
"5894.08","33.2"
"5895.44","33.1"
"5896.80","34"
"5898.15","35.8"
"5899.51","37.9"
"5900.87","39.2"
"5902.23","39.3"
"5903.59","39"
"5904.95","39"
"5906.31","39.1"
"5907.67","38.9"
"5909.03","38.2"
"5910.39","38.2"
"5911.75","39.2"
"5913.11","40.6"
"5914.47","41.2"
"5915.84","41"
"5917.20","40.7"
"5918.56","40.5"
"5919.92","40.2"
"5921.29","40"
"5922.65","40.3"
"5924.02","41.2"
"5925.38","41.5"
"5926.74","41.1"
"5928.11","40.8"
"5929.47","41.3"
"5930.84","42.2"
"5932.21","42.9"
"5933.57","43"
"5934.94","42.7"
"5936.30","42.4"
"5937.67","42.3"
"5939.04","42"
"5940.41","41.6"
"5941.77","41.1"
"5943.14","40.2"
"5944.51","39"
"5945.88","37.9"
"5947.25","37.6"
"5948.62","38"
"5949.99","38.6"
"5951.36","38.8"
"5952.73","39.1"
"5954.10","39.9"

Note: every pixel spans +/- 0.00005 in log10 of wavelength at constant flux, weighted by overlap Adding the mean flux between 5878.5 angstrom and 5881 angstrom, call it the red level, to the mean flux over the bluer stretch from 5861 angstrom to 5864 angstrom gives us 81.2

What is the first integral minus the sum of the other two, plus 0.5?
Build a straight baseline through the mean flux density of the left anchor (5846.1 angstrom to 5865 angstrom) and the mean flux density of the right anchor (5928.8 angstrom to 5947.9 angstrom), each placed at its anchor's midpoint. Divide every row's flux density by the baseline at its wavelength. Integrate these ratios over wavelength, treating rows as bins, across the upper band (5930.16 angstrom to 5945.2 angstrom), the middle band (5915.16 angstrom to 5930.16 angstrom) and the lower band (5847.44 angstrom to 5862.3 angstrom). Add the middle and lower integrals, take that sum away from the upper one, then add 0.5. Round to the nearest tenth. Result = -13.9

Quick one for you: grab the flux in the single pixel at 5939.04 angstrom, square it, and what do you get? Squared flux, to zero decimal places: 1764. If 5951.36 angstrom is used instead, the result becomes 1505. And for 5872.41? 1632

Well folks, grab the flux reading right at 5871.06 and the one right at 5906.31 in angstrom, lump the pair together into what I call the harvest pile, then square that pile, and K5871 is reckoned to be 6257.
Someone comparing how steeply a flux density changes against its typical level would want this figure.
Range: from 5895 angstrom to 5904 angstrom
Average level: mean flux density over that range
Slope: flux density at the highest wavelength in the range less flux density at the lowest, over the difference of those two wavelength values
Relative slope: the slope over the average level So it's 0.020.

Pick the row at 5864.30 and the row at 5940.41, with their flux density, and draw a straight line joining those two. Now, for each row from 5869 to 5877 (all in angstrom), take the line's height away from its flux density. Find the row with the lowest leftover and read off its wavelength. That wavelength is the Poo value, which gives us 5869.70 angstrom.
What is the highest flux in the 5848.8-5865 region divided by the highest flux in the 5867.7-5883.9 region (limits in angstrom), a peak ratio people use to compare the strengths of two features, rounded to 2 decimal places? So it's 0.98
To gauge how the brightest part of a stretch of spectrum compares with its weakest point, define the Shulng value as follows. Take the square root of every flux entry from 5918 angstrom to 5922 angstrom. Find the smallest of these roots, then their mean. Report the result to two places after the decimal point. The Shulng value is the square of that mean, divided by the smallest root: 6.36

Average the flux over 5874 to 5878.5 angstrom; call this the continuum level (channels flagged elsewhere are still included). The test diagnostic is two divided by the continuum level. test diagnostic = 0.048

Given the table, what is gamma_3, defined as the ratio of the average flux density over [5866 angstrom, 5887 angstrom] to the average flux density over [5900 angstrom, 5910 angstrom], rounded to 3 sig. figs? 1.03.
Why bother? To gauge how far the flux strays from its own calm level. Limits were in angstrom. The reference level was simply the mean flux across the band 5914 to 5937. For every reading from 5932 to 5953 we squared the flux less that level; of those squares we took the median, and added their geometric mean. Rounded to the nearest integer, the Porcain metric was 5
